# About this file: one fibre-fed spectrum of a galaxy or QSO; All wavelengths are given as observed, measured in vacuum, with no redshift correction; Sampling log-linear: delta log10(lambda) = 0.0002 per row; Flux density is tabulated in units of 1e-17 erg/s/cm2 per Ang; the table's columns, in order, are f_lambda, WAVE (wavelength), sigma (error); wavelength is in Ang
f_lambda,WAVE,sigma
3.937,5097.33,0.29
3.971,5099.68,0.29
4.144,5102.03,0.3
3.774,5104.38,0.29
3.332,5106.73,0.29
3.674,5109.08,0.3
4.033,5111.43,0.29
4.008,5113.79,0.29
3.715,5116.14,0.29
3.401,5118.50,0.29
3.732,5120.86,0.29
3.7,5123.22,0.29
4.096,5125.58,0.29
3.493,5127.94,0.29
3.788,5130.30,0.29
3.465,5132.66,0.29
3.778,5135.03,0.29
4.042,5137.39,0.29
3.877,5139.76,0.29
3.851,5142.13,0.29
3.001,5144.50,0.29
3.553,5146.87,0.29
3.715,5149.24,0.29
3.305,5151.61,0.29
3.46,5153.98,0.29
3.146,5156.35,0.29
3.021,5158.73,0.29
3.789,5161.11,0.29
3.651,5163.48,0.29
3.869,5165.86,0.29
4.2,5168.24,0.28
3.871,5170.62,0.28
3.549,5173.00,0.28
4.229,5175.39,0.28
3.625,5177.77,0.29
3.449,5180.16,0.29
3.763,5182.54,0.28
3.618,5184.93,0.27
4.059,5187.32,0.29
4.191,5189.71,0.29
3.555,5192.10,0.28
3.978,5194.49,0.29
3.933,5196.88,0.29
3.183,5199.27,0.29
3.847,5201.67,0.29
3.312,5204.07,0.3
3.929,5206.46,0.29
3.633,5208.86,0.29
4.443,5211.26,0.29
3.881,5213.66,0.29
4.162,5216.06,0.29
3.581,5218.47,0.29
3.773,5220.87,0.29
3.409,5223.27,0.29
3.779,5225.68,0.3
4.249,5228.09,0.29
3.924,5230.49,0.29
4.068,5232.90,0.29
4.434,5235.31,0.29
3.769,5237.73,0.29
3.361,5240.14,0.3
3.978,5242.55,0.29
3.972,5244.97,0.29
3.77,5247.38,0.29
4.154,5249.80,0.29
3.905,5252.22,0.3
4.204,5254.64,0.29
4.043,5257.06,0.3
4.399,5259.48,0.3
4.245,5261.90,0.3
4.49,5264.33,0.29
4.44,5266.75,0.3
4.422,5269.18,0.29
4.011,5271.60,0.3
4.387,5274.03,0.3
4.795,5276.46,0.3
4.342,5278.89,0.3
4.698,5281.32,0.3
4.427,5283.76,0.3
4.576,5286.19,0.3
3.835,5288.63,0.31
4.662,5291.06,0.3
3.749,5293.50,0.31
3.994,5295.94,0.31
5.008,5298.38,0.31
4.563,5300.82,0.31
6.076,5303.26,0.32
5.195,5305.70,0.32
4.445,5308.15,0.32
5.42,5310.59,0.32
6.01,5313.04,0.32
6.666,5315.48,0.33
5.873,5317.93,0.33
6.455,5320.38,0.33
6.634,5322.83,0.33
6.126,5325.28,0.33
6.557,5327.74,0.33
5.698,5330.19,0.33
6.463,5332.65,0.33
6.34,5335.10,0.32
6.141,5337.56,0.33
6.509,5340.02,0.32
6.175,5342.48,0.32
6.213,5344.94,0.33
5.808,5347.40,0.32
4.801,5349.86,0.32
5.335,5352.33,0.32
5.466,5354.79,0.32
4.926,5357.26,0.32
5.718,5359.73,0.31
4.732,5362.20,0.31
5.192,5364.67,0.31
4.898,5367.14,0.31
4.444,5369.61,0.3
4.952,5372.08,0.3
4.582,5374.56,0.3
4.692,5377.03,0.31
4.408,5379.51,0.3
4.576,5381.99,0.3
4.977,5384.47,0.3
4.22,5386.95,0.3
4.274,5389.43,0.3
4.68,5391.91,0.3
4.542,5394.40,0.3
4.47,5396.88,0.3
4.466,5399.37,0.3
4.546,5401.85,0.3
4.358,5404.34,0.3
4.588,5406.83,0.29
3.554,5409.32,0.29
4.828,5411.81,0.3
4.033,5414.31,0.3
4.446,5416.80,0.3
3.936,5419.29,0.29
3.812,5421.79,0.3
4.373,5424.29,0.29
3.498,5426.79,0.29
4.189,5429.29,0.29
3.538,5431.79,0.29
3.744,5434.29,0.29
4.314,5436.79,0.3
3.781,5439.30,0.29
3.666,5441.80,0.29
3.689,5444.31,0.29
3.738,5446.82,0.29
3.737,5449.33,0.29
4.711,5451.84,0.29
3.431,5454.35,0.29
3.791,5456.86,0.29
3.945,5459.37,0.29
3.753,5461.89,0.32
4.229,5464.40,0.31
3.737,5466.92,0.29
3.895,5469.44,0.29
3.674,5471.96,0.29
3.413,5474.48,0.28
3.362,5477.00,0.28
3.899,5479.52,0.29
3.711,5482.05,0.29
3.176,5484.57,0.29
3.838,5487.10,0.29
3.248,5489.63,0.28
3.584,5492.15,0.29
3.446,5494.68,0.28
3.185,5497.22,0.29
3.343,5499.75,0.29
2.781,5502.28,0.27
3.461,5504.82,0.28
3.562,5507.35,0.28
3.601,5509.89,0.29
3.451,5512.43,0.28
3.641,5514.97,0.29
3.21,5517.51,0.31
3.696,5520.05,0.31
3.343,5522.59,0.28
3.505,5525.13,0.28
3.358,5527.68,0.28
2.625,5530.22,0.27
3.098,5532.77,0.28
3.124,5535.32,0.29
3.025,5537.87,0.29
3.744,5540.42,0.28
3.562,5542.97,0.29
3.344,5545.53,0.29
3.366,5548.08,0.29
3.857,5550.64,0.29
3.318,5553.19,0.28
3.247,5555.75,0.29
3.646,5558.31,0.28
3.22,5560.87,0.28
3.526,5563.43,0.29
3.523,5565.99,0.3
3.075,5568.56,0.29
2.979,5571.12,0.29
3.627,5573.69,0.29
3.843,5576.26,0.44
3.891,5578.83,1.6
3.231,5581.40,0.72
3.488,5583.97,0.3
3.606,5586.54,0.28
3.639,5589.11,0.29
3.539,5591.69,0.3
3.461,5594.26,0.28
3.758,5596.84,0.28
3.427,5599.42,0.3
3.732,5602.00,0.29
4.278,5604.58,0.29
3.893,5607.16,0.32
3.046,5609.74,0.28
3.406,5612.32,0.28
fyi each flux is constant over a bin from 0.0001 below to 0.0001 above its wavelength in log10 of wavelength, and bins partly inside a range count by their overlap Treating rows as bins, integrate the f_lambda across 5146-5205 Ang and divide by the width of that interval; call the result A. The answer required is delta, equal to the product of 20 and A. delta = 73.5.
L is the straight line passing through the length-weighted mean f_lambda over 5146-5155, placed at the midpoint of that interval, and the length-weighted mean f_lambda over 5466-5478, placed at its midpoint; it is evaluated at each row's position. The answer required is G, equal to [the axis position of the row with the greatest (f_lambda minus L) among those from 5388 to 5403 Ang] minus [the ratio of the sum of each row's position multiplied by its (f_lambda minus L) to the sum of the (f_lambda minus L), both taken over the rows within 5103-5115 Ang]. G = 280.8 Ang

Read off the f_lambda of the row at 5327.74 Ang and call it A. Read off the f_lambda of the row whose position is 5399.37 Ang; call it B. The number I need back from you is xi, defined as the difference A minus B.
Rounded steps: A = 6.557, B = 4.466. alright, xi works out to 2.1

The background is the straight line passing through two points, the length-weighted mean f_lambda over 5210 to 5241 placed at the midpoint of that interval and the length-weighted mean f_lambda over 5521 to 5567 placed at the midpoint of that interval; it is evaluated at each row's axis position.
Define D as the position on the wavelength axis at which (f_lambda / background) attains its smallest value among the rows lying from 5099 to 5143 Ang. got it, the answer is 5106.73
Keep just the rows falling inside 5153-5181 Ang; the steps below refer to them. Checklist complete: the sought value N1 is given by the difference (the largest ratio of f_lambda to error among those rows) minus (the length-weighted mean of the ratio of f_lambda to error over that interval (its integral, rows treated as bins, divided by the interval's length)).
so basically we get 2.3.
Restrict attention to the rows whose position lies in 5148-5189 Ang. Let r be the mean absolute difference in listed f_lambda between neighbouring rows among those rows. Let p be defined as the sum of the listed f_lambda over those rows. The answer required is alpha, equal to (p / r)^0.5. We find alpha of 13.5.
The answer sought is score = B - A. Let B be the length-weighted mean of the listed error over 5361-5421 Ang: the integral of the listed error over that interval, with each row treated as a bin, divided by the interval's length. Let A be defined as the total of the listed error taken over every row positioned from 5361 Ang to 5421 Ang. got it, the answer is -6.9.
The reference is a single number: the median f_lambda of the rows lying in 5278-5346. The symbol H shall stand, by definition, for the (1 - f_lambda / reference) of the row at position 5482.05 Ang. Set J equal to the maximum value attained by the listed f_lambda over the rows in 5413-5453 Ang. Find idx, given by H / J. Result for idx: 0.076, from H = 0.36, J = 4.711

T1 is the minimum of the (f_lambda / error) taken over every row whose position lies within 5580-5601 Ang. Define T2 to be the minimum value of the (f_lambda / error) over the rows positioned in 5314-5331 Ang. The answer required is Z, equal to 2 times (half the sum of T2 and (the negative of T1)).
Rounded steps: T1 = 4.5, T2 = 17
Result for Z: 13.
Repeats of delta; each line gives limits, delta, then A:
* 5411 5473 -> 78.7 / 3.9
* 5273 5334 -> 104.7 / 5.2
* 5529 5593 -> 68.1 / 3.4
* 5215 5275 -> 80.7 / 4.0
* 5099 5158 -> 73.5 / 3.7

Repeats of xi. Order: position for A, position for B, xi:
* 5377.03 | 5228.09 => 0.4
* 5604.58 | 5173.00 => 0.7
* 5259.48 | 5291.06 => -0.3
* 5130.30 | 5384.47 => -1.2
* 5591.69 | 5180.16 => 0.1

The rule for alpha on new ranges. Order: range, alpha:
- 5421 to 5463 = 12.1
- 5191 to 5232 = 11.9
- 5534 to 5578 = 13.8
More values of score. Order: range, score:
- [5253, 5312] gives -7.0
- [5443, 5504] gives -6.7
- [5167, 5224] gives -6.6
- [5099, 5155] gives -6.7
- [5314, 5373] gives -7.4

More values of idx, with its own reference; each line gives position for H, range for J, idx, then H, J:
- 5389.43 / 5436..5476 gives 0.055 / 0.26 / 4.711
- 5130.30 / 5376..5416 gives 0.069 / 0.35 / 4.977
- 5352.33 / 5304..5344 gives 0.012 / 0.08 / 6.666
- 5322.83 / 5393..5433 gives -0.030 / -0.15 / 4.828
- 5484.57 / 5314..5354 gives 0.068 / 0.45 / 6.666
